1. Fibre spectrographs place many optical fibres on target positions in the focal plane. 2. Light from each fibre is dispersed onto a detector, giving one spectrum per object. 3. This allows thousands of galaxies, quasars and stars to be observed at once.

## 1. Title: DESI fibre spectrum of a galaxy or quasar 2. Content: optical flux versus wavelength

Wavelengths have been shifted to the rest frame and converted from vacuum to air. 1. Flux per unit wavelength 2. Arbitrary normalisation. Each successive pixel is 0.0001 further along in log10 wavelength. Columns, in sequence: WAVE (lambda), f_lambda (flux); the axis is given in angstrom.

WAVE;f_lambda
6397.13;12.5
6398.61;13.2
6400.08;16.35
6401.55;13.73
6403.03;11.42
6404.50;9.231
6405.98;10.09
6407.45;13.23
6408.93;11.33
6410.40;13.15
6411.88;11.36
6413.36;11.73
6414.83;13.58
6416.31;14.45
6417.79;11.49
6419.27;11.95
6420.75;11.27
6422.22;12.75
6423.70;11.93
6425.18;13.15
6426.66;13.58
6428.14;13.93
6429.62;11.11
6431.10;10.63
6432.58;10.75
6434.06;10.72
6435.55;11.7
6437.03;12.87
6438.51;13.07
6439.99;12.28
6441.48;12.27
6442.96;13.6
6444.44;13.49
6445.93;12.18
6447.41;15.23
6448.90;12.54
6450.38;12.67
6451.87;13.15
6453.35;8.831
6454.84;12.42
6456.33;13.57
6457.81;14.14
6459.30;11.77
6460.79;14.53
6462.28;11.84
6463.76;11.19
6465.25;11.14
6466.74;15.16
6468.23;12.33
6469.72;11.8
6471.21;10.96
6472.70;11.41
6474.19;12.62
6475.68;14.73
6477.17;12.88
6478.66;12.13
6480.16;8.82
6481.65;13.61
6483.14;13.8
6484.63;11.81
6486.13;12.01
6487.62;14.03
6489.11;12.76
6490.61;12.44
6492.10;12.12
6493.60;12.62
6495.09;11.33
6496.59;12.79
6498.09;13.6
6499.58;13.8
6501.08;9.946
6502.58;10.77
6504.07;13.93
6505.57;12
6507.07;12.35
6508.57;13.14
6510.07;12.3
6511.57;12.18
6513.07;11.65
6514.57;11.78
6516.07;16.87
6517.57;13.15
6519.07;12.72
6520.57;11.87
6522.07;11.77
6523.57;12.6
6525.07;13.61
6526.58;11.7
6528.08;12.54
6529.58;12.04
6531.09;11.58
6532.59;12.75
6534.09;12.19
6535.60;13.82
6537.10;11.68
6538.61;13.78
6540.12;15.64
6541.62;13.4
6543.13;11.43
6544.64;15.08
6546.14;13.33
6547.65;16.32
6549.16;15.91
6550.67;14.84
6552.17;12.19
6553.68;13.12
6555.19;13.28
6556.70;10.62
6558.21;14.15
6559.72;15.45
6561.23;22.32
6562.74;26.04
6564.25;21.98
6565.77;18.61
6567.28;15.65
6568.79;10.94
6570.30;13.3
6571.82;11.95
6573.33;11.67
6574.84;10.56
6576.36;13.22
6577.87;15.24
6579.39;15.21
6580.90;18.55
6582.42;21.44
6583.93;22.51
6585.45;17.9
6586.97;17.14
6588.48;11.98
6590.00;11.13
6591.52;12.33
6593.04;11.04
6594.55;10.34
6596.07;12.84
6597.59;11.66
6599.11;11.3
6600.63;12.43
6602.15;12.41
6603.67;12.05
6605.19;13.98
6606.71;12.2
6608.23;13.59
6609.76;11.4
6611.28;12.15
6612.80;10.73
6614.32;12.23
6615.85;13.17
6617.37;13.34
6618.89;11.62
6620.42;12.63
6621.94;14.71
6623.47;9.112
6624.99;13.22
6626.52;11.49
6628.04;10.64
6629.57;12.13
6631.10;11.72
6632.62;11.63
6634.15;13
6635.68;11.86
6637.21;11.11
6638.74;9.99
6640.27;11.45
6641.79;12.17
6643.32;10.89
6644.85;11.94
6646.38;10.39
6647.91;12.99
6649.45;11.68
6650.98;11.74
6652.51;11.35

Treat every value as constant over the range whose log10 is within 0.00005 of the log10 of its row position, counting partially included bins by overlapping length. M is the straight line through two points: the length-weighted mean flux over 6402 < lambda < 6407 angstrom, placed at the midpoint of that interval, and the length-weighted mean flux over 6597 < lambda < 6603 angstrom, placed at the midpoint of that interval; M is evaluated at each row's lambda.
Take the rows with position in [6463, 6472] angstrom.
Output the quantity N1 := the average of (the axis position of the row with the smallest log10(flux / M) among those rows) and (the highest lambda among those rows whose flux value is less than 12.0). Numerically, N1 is 6471.2 angstrom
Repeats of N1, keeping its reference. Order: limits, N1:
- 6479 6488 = 6482.4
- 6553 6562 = 6556.7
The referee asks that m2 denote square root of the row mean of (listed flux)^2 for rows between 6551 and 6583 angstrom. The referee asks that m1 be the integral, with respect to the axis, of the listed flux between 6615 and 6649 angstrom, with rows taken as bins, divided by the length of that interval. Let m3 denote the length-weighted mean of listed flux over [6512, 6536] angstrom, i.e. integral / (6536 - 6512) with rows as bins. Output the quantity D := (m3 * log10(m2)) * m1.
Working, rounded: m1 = 11.9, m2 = 16.1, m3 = 12.6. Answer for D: 181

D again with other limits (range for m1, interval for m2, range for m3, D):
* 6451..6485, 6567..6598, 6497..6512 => 179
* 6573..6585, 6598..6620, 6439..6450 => 232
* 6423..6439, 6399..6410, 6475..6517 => 167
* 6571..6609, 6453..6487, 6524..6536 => 188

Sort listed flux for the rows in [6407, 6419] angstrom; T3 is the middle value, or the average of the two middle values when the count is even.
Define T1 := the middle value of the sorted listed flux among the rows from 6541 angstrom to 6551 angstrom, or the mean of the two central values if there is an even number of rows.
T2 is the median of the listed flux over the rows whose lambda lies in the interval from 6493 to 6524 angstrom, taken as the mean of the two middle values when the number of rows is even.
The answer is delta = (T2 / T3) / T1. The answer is 0.067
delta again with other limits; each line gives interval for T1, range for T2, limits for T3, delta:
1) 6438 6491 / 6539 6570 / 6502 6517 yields 0.098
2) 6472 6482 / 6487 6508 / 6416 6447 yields 0.081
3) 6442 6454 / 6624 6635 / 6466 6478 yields 0.073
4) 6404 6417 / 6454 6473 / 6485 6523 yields 0.082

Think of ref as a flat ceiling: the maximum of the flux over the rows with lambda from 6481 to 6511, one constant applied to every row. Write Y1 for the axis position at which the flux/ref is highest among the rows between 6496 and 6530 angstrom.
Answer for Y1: 6516.07 angstrom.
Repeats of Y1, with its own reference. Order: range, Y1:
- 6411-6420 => 6416.31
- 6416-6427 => 6416.31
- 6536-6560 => 6547.65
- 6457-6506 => 6466.74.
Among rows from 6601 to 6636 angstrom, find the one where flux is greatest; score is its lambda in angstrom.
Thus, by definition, 6621.94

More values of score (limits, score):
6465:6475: 6466.74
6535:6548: 6547.65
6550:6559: 6550.67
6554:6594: 6562.74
